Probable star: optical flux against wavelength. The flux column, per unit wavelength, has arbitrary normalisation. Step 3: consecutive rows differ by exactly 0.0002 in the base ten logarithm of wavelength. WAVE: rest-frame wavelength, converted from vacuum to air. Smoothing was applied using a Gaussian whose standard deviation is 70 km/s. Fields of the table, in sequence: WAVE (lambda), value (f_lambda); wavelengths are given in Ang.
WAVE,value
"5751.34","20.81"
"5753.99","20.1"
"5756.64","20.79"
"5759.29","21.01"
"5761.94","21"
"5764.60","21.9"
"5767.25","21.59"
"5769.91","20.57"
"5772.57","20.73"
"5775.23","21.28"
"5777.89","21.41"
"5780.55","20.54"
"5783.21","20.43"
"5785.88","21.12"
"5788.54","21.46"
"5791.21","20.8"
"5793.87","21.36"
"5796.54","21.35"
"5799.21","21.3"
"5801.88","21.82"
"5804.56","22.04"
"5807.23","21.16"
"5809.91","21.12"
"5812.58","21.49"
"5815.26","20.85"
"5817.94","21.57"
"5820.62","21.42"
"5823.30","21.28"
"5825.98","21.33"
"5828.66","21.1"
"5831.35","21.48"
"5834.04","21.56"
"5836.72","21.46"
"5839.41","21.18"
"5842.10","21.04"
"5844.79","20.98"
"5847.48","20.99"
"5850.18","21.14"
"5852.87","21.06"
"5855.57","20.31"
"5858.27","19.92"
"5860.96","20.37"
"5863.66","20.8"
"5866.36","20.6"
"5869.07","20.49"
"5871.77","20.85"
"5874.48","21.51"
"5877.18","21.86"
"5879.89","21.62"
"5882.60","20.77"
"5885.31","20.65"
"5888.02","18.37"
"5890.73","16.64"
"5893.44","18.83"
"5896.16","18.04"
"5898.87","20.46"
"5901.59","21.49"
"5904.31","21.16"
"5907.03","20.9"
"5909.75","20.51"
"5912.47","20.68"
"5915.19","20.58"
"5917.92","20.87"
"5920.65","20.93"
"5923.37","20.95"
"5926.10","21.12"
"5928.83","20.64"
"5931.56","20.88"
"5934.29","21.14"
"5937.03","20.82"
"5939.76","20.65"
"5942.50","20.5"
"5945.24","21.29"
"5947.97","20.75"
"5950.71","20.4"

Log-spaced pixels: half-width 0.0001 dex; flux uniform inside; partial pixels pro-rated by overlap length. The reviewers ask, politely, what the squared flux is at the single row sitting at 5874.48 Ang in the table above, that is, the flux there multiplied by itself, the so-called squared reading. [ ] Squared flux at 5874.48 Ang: 463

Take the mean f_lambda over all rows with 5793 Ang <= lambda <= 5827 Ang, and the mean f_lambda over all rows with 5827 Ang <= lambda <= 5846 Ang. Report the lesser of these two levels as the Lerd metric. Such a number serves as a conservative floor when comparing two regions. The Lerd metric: 21.3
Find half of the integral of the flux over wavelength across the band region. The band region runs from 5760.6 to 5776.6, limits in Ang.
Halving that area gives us 169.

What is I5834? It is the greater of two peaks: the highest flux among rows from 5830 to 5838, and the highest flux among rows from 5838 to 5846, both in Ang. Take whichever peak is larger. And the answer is 21.6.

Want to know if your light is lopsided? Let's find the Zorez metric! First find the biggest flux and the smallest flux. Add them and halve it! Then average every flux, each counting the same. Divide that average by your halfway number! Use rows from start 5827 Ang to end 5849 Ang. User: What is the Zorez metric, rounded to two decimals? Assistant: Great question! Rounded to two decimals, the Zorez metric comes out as 1.00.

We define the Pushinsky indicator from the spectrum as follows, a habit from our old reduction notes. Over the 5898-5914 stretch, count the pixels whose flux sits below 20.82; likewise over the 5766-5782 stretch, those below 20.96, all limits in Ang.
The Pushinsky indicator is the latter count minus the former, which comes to 0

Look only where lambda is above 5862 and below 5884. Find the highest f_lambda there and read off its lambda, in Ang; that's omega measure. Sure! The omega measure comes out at 5877.18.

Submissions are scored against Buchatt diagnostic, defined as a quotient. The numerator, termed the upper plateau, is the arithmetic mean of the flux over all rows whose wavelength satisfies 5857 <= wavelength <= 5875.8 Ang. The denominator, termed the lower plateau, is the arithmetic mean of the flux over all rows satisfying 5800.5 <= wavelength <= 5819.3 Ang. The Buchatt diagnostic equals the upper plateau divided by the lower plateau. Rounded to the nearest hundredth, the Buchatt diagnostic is 0.96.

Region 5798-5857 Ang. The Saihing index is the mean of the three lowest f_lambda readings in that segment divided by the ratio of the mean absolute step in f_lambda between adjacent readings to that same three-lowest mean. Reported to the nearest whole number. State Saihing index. 1504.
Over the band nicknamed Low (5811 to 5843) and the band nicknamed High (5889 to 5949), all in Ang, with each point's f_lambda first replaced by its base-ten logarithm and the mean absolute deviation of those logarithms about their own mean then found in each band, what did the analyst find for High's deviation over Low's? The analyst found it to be 4.2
